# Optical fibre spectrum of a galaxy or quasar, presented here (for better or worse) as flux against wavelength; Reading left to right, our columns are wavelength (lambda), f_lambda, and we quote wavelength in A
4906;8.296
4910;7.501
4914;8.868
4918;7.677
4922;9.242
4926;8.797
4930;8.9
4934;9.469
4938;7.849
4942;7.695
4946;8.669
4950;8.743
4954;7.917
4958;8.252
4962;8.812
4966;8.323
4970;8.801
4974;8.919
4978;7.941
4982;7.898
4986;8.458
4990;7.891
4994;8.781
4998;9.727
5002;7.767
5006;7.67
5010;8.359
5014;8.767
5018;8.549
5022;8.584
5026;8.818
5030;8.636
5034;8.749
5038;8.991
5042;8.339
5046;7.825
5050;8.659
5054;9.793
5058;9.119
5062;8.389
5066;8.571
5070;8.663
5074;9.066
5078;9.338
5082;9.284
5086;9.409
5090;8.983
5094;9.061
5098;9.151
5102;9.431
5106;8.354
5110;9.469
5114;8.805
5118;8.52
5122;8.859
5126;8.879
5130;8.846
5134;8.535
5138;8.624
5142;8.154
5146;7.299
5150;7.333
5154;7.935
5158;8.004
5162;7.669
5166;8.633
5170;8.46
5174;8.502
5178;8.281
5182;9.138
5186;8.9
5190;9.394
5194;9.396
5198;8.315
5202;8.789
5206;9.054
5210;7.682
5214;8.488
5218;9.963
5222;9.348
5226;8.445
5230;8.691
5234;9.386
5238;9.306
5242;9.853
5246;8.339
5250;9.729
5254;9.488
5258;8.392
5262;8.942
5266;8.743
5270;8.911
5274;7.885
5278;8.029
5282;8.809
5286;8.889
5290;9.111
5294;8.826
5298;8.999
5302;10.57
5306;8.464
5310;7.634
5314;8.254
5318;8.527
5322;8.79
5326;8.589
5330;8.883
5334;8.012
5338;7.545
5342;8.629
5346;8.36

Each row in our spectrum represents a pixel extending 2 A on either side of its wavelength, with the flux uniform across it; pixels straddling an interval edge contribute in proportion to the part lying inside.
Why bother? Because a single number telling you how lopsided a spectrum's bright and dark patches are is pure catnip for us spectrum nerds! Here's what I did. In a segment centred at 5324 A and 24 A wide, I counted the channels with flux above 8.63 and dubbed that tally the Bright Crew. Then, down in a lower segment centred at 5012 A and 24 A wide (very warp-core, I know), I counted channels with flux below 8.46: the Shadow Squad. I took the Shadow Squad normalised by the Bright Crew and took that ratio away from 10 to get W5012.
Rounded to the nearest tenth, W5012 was 8.5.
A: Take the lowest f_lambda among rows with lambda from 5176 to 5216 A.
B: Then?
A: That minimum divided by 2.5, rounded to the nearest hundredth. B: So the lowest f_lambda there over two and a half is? 3.07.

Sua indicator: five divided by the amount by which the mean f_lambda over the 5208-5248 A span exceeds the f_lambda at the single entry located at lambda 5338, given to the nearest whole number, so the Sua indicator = 4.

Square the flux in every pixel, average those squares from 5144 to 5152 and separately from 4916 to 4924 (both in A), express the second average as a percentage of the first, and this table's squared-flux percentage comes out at 135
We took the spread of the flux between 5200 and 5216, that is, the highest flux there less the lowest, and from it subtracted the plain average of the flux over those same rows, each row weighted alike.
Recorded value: -7.13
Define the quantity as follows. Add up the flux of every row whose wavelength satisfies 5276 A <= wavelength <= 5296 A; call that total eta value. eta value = 43.7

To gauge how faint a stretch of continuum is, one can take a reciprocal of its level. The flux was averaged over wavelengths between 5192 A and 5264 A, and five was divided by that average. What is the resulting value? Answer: 0.557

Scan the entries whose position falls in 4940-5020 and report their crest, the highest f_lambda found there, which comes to 9.727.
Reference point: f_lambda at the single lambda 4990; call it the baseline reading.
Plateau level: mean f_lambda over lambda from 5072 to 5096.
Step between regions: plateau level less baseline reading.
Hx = 1.3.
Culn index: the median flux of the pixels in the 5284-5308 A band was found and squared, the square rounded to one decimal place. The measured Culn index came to 80.0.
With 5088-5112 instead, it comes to 82.9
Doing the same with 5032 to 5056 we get 75.8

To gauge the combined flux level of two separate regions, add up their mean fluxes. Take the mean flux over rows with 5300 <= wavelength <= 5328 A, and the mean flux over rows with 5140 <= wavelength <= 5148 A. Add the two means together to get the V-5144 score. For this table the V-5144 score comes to 16.4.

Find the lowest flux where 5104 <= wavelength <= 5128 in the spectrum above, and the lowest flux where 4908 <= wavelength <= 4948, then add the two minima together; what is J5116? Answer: 15.9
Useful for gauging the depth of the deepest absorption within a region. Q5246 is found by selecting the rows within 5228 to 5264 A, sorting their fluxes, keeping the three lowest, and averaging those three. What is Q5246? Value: 8.5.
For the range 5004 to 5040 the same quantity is 8.2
